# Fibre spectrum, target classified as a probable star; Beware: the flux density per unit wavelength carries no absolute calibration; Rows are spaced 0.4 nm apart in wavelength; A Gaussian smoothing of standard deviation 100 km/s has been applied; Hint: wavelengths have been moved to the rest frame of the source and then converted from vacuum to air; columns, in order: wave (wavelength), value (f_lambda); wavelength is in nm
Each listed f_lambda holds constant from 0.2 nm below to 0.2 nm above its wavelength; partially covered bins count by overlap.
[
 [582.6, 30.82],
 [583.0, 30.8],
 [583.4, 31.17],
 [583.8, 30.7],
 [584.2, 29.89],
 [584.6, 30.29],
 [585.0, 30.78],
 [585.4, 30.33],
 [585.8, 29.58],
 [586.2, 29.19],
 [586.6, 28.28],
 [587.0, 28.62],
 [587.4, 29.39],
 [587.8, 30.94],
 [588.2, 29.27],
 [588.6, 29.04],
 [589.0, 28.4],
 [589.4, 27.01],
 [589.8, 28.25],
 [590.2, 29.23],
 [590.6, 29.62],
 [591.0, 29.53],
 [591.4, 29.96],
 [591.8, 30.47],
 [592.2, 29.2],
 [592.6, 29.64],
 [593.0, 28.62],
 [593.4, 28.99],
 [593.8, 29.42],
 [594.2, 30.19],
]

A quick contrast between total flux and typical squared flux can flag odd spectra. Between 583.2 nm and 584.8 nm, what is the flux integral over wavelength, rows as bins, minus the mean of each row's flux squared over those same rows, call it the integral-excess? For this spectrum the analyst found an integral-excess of -882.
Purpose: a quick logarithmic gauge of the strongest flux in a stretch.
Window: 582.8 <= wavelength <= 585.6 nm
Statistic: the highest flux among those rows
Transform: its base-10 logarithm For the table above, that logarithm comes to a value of 1.49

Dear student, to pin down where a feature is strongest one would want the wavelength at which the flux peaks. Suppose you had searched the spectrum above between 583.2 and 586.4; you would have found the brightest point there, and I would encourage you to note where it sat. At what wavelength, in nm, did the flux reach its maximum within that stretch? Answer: 583.4 nm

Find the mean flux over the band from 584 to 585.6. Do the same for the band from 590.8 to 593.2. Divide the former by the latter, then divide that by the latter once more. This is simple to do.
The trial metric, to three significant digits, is 0.0347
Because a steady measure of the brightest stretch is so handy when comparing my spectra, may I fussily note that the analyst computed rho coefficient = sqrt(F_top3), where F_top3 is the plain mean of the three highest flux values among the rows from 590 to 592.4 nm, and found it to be 5.48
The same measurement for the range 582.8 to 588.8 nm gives 5.57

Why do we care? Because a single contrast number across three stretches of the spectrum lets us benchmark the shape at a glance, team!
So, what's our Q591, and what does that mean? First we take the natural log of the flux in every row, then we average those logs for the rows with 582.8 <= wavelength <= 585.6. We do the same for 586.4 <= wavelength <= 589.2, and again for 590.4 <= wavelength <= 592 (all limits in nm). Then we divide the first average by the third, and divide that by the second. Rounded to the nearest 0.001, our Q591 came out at 0.299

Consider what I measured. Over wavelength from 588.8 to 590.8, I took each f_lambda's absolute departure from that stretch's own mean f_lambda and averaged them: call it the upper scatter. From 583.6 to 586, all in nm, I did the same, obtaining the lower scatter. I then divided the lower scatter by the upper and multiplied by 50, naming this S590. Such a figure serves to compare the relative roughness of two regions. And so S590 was 24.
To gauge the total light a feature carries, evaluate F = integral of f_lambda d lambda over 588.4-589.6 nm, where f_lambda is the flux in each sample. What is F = 33.8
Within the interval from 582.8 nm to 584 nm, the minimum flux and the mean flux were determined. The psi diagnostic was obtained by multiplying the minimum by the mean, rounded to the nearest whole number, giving 948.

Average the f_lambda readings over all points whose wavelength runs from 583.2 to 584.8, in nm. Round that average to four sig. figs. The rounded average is 30.51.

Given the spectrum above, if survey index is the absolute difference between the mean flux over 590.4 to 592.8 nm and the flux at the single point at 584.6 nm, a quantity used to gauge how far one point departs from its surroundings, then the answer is 0.55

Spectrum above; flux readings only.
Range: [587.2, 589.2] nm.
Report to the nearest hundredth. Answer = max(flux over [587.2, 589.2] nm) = 30.94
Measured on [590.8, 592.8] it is 30.47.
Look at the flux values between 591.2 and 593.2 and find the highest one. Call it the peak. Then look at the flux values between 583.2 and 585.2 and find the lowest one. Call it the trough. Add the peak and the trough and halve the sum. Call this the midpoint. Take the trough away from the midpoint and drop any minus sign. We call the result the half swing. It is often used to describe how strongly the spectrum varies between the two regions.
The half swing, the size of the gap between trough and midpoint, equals 0.29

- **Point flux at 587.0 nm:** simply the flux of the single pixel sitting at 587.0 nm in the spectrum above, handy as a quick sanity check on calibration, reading 28.62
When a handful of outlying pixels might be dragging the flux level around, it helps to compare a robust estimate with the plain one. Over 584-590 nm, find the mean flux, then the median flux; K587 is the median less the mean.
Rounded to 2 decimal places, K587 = -0.01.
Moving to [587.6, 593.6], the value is 0.02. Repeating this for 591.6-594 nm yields -0.08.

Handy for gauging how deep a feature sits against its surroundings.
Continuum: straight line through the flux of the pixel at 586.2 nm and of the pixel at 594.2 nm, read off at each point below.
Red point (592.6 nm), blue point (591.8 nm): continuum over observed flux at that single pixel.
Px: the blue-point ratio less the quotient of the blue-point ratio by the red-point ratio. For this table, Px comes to 0.011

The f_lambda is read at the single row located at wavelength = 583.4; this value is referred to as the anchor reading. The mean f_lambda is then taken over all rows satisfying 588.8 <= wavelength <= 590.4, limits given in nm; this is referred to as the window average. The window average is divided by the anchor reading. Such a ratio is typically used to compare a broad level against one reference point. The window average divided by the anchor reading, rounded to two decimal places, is 0.91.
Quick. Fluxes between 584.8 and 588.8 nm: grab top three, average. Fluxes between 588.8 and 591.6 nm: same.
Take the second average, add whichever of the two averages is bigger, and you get 60.39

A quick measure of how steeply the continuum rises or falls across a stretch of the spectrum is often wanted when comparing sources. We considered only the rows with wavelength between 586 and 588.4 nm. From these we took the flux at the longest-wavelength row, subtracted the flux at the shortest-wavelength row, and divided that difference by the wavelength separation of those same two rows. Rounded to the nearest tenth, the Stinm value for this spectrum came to 0.0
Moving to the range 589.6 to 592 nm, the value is 1.1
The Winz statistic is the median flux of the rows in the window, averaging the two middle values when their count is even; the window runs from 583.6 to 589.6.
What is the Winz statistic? 29.4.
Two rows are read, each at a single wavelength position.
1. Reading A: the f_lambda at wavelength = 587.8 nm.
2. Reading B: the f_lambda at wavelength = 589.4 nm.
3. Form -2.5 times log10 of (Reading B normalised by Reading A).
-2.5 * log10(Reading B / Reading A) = 0.15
